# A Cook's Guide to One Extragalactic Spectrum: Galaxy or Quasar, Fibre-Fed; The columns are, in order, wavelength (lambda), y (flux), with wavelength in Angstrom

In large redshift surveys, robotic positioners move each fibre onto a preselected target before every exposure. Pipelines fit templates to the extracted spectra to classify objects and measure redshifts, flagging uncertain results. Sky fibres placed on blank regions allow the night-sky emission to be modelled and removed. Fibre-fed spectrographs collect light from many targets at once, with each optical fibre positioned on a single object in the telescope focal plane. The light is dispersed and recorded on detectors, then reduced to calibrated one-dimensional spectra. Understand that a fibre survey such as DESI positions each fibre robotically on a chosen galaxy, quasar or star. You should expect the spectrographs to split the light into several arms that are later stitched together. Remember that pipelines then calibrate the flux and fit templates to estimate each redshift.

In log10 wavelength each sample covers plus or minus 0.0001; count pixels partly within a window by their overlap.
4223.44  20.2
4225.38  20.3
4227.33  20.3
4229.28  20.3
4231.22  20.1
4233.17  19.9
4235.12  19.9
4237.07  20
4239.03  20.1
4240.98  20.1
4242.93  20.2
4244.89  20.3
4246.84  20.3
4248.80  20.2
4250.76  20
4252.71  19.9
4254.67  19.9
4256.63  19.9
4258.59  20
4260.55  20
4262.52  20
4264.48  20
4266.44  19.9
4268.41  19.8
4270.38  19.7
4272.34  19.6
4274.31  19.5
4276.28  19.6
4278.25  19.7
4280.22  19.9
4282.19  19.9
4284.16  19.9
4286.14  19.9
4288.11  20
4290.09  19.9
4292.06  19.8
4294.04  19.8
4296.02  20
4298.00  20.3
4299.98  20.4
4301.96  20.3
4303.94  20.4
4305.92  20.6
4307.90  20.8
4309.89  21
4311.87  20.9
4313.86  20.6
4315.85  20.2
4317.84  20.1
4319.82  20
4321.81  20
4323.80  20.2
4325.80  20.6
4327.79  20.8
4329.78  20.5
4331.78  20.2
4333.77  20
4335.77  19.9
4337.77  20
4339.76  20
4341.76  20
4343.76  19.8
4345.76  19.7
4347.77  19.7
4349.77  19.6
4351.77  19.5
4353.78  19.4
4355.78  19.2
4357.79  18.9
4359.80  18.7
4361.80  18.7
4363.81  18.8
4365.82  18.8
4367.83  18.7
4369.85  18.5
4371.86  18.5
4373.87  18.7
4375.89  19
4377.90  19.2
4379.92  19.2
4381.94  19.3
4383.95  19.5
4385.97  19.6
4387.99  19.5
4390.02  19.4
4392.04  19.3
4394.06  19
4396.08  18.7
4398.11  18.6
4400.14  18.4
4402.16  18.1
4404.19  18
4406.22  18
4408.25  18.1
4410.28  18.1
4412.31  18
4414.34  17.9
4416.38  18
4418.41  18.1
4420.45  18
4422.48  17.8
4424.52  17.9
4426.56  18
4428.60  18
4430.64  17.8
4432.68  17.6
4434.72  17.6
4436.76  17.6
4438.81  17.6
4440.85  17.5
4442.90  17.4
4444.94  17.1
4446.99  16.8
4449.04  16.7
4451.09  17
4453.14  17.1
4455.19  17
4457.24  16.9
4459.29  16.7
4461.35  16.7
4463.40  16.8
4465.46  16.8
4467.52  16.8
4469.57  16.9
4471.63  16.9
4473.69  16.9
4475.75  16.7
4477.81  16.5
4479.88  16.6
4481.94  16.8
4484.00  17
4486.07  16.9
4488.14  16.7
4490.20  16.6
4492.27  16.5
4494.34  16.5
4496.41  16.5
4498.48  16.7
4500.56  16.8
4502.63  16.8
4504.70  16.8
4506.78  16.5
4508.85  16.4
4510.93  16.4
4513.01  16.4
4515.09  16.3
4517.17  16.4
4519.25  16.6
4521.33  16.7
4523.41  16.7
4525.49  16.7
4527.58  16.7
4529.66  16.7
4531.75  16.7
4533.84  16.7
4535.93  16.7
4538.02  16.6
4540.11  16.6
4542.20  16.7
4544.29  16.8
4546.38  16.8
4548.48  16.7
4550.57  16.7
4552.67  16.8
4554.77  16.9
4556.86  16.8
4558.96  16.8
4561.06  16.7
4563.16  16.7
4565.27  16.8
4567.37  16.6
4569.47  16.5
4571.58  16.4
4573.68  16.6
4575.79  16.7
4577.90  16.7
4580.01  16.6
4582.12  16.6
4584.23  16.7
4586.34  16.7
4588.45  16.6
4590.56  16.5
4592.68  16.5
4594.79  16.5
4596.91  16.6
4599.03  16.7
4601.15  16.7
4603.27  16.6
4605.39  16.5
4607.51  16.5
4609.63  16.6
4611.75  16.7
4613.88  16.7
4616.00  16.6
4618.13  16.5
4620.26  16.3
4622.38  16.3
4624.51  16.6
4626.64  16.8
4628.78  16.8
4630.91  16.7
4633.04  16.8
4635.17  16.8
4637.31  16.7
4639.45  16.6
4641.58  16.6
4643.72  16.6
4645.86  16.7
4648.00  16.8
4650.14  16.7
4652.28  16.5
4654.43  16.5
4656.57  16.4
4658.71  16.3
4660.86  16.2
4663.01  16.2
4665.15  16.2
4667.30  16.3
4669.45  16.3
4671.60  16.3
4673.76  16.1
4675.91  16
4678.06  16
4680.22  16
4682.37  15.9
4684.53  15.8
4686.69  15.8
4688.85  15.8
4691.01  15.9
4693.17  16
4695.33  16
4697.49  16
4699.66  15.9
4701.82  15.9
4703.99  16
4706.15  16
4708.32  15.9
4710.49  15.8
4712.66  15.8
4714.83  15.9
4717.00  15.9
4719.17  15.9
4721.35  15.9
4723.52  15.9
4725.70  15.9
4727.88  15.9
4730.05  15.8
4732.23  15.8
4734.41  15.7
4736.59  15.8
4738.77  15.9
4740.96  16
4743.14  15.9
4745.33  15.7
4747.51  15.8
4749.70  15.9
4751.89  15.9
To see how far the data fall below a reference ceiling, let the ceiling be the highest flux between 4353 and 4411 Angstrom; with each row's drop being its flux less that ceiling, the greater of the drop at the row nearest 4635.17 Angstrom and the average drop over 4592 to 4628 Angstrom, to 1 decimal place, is -2.8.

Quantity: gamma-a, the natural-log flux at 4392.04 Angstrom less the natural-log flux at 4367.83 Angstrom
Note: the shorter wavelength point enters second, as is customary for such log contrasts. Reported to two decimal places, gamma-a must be 0.03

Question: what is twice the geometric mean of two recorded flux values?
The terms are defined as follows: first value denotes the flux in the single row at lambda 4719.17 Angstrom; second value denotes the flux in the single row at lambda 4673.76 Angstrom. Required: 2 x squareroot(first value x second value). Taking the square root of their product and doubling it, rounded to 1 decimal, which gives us 32.0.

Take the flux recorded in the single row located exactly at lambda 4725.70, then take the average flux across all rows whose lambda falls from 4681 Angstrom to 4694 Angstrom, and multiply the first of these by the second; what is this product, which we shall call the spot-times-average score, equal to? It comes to 252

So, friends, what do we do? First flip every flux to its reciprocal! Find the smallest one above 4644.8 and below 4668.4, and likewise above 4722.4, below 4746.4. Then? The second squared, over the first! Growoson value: 0.0656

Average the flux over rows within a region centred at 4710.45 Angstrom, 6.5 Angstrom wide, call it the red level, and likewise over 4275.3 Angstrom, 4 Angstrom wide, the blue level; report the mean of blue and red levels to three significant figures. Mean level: 17.7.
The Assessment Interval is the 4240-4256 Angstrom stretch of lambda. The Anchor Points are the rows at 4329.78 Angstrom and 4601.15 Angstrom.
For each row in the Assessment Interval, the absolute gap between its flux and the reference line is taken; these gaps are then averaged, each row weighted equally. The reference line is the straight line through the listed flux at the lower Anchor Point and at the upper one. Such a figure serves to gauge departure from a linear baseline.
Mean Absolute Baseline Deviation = 1.5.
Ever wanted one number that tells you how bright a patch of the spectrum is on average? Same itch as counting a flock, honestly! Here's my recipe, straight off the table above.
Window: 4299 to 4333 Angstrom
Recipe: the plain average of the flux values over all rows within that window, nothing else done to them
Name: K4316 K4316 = 20.4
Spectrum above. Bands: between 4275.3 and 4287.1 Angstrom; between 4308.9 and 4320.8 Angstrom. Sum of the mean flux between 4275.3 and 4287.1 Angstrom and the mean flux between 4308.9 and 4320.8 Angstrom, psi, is 40.3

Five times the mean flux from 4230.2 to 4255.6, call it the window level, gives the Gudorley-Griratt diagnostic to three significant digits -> 100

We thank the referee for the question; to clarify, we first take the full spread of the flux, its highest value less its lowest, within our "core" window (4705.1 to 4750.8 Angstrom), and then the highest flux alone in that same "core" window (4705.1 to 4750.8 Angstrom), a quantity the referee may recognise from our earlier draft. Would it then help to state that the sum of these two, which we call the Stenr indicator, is 16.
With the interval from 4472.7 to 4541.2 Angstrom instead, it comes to 18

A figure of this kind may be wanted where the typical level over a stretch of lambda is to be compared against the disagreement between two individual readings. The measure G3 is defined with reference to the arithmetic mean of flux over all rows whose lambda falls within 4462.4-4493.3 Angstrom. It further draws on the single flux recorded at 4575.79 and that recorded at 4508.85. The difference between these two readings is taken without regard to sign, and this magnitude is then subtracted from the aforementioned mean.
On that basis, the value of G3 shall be 16.5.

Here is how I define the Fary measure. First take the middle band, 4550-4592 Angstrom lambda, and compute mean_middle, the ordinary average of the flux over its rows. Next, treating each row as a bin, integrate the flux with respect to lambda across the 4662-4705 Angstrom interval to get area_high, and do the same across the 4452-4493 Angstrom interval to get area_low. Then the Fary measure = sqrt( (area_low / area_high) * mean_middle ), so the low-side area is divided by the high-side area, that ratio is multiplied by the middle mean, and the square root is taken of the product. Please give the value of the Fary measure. 4.08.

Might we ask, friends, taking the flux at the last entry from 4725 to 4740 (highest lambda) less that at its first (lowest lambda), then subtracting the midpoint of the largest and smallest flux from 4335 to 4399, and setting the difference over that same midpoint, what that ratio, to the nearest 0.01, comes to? -1.00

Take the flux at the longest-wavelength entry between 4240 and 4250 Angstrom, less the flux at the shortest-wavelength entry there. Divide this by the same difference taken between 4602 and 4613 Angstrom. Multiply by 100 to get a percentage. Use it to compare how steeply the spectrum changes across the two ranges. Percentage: 100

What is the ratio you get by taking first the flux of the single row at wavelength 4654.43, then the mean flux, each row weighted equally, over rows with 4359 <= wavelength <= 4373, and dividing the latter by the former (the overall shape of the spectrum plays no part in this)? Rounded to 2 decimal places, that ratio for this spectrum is 1.13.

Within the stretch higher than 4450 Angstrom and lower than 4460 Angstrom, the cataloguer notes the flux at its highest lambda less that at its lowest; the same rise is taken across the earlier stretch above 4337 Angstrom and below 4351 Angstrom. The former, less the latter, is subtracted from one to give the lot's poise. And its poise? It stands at 0.90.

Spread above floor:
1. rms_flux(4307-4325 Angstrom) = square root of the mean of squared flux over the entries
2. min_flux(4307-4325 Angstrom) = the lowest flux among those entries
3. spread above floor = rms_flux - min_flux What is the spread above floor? 0.43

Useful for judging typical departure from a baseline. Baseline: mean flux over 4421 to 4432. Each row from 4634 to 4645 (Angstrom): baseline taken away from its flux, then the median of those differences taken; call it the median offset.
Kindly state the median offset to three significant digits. -1.30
